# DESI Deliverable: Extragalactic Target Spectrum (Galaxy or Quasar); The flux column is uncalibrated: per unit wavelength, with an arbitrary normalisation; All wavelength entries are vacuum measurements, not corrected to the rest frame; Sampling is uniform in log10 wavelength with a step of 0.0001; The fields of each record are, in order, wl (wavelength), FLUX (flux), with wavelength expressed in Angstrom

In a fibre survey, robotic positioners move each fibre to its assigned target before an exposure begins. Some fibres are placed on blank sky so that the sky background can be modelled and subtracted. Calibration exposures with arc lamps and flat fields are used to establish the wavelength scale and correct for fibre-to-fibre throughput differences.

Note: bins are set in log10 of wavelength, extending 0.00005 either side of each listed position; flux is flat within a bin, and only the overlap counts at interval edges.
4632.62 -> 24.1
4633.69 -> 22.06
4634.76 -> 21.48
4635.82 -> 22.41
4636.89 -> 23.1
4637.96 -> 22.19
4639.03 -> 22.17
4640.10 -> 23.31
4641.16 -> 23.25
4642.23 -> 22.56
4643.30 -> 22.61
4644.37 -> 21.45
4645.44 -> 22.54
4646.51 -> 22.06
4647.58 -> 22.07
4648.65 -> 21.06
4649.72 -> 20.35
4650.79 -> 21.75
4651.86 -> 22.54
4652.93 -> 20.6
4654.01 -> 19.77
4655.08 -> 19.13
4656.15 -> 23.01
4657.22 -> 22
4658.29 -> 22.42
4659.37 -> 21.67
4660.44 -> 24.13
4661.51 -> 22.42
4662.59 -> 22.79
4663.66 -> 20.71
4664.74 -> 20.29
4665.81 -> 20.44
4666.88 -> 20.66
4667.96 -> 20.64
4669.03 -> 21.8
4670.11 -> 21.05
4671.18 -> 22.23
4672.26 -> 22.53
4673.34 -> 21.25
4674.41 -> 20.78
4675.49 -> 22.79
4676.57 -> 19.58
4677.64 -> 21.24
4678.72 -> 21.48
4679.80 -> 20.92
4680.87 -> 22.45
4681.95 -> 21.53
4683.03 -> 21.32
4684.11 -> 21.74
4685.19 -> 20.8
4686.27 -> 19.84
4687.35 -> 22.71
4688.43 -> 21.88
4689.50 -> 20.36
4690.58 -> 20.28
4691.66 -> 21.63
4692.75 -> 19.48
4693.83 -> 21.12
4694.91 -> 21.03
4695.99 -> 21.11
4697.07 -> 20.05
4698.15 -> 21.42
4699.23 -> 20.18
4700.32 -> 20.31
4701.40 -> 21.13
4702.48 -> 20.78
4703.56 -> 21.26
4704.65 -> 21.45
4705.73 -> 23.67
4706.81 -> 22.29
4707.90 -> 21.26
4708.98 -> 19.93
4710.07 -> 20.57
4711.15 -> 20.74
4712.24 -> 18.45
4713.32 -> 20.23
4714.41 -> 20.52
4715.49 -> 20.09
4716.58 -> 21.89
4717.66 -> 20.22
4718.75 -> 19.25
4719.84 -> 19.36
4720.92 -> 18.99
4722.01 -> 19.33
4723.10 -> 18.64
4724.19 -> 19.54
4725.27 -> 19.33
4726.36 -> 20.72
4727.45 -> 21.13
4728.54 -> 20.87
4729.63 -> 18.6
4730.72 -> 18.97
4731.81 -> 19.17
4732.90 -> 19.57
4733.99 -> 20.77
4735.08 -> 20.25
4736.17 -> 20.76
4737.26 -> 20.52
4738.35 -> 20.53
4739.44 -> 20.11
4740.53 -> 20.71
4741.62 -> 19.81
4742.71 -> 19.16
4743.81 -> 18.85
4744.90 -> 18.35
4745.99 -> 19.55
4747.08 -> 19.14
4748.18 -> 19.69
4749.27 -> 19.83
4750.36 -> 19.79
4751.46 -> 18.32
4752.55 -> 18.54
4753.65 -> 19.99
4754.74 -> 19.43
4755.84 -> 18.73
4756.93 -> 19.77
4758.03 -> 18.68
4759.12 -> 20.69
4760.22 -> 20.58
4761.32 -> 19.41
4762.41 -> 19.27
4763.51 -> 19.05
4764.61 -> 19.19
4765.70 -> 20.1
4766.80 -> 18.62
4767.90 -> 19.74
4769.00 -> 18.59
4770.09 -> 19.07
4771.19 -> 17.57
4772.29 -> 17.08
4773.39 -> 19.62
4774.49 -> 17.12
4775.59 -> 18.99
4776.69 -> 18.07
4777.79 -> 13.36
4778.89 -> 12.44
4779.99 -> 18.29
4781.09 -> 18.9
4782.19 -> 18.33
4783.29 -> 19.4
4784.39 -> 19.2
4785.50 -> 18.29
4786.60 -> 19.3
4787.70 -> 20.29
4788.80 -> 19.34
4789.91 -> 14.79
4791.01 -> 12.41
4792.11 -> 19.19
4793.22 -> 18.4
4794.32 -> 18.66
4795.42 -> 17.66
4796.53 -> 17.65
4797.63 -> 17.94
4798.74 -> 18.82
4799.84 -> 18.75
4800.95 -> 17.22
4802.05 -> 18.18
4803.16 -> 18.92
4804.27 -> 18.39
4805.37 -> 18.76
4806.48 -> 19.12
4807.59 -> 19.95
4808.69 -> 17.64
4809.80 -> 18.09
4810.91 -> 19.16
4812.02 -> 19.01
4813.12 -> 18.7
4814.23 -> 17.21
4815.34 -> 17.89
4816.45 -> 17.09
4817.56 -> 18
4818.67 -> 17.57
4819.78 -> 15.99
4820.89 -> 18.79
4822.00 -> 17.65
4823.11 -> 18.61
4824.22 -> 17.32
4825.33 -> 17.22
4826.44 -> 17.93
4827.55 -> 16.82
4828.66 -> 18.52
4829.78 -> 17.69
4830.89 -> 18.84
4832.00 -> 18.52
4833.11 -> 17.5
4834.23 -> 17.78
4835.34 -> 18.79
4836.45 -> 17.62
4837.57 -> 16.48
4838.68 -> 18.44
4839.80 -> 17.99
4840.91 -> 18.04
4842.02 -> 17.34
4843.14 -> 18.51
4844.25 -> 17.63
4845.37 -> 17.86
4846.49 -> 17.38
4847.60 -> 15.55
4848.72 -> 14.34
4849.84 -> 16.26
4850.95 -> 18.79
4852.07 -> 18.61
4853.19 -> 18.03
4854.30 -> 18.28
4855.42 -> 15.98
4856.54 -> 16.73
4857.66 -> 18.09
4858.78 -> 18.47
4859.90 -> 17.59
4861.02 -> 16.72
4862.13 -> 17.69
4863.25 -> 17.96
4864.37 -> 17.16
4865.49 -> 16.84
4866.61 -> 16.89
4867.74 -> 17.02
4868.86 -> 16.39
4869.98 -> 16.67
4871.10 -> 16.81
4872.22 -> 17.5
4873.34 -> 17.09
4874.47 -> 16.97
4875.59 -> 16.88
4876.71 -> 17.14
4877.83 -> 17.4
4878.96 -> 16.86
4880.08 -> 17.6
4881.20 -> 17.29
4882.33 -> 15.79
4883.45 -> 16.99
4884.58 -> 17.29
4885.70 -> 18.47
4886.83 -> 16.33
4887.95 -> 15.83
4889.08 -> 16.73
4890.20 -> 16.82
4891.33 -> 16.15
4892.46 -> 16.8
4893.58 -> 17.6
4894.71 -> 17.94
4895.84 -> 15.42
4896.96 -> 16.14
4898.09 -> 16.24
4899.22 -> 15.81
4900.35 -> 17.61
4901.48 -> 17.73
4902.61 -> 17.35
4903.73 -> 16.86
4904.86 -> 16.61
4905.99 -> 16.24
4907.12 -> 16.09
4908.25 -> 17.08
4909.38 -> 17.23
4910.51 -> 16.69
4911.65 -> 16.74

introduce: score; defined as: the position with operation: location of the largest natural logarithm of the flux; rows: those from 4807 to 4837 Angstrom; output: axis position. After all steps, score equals 4807.59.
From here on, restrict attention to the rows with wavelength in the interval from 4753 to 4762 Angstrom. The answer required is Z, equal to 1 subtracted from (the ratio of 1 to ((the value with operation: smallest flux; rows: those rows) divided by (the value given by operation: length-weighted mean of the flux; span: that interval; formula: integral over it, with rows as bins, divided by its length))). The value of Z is 0.051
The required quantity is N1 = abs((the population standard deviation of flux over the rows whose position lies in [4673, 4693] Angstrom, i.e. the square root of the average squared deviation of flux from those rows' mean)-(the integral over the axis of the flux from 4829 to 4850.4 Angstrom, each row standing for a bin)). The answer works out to 374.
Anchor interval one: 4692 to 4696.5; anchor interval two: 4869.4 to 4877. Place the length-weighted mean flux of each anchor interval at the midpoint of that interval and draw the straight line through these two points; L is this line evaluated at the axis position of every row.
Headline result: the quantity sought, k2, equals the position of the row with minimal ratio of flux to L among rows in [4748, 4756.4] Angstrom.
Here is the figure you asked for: 4751.46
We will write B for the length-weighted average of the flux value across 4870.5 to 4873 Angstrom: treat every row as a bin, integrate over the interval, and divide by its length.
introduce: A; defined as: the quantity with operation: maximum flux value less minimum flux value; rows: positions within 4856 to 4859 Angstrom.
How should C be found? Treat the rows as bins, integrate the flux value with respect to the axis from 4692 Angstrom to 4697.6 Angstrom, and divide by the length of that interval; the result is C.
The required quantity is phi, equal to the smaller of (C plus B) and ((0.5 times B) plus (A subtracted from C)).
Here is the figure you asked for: 27.4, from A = 1.74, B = 17.2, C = 20.6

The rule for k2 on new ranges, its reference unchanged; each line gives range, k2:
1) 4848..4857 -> 4848.72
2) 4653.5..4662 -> 4655.08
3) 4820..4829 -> 4827.55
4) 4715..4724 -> 4723.10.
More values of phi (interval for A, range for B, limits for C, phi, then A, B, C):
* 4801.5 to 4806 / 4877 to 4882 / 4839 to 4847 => 25.7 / 0.74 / 17.2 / 17.8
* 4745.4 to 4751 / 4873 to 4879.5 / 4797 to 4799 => 26.1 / 0.69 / 17.0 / 18.3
